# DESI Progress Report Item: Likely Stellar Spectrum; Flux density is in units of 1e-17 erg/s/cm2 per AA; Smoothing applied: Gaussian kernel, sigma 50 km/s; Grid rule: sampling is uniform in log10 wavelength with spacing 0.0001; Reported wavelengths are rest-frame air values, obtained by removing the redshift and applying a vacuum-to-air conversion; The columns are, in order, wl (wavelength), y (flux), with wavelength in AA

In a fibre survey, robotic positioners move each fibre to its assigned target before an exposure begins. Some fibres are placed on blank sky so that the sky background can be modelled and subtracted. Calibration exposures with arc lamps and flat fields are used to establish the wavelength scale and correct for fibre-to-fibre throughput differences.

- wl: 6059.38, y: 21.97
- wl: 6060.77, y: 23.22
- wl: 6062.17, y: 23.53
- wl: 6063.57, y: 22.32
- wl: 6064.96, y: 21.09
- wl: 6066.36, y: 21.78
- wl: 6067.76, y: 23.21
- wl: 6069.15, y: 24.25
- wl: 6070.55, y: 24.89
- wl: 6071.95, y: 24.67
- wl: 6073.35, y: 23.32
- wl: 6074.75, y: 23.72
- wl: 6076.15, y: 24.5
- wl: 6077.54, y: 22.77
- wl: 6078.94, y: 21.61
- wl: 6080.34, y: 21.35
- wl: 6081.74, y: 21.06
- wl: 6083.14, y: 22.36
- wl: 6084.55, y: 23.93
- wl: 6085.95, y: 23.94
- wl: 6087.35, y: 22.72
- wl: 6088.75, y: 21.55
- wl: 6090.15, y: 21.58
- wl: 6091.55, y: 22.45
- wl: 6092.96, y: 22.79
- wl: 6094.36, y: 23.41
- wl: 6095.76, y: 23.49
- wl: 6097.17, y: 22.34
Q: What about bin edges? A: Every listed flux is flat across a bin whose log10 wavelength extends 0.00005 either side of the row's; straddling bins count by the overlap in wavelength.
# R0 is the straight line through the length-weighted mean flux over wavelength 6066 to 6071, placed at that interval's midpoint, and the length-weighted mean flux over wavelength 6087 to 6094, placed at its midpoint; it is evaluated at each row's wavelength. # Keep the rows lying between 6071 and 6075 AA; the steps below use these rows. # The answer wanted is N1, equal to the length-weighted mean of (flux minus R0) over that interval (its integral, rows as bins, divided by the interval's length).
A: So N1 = 0.7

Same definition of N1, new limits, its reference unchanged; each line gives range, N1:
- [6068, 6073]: 0.9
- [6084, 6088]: 1.0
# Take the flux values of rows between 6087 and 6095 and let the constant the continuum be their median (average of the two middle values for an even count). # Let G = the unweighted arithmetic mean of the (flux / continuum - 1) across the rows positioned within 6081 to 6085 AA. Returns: -0.01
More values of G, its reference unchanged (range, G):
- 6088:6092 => -0.03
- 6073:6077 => 0.06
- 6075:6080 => 0.02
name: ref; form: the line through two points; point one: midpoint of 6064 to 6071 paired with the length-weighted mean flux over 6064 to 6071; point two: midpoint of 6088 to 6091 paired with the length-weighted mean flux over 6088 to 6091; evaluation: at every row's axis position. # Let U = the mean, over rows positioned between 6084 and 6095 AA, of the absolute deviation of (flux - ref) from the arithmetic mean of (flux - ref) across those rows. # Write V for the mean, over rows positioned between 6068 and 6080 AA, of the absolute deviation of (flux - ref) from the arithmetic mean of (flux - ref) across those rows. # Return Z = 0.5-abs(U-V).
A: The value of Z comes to 0.47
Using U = 0.72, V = 0.75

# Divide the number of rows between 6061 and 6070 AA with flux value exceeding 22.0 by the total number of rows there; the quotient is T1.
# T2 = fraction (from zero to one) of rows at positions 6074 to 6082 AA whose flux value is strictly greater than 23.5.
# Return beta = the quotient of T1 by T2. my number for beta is 2.0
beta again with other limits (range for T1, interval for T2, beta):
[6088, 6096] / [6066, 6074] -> 1.3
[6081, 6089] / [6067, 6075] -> 1.0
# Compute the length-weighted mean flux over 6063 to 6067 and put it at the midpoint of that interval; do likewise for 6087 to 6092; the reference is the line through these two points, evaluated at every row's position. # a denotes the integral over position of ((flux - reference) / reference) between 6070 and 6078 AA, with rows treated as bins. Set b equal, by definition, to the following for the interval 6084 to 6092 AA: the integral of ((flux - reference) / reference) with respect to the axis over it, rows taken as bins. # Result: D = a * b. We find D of 0.19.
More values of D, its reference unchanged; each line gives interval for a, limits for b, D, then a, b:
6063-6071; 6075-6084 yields 0.08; 0.41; 0.2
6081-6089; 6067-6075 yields 0.20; 0.24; 0.8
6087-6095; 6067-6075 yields 0.10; 0.12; 0.8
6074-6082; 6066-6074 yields 0.18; 0.25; 0.7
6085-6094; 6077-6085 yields 0.01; 0.22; 0.1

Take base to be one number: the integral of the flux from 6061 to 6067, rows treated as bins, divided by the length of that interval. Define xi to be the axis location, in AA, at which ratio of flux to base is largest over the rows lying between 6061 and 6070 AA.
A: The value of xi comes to 6069.15 AA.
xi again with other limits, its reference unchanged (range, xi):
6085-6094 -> 6085.95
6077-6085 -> 6084.55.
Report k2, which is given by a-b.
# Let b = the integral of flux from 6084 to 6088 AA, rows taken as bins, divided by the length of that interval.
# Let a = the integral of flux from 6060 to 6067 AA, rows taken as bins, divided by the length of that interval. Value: -1.2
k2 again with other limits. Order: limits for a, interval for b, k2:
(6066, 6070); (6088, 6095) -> 0.9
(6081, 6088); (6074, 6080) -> -0.3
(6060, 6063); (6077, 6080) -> 1.2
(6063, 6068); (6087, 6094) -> -0.3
